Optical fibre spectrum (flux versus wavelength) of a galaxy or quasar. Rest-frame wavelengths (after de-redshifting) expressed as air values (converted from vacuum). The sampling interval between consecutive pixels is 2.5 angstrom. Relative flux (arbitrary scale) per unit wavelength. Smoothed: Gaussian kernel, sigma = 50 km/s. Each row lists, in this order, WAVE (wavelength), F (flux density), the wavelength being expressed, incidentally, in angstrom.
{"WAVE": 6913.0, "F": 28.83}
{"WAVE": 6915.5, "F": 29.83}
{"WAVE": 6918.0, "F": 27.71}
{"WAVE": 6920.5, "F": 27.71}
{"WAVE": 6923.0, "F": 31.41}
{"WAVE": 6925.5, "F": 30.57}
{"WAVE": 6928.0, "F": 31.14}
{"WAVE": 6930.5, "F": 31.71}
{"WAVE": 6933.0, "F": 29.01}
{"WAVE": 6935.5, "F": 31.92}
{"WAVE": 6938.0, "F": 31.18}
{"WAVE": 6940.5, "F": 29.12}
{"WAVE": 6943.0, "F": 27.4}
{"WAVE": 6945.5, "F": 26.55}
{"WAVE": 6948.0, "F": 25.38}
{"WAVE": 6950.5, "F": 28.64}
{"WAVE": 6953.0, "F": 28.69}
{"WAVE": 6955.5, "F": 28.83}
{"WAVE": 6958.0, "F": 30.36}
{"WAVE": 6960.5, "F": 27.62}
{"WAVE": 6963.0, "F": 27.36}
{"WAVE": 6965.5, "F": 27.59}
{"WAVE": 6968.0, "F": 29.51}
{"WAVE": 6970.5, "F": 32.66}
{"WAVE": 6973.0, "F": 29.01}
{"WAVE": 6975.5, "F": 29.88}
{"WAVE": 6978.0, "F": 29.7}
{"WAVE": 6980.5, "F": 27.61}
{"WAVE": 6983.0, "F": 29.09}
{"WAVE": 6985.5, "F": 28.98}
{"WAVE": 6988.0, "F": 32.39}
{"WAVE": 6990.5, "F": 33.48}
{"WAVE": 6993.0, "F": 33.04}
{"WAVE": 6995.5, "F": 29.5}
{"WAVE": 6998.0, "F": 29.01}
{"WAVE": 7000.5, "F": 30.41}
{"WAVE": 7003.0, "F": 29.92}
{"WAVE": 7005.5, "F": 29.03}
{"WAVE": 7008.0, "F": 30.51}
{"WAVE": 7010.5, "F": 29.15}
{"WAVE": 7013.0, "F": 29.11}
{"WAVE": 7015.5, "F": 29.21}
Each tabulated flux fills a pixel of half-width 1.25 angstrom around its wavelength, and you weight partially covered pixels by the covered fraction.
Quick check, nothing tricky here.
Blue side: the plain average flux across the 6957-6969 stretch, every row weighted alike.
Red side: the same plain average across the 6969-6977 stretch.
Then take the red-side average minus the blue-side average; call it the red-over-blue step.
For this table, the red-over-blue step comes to 2.0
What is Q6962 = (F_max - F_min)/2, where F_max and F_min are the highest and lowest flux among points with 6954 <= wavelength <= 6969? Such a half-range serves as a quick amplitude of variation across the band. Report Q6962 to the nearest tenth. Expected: 1.5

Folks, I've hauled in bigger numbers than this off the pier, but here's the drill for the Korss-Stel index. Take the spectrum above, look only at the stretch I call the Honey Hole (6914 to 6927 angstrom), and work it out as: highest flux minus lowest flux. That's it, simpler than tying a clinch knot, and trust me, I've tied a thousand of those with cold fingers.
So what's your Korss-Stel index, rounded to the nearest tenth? 3.7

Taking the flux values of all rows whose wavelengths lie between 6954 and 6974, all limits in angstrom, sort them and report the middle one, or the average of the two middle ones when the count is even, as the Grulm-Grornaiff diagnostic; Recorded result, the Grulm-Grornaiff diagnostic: 28.9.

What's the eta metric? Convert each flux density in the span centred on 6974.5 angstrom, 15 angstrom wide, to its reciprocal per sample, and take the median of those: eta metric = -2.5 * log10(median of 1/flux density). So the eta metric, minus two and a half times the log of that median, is 3.68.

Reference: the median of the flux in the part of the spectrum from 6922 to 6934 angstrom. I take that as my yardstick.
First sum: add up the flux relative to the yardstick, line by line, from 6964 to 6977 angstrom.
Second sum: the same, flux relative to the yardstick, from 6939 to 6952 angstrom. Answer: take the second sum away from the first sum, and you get 0.37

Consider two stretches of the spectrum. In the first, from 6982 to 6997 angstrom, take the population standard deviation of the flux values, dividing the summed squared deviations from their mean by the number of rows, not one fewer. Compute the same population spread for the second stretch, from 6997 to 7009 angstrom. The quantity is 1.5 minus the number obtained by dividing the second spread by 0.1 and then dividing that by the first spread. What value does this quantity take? -2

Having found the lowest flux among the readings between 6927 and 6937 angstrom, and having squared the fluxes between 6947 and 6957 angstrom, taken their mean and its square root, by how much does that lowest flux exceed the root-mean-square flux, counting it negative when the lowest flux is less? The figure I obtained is 1.1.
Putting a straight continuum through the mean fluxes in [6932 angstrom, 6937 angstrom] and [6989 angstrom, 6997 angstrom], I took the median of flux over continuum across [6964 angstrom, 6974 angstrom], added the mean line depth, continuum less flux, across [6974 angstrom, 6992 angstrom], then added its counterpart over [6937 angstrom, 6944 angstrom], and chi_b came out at 3.9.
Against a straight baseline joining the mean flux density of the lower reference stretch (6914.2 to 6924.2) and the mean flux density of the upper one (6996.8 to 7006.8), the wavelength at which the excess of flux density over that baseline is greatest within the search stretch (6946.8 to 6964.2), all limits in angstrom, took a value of 6958.0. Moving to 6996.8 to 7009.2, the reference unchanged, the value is 7008.0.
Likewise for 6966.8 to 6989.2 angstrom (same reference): 6970.5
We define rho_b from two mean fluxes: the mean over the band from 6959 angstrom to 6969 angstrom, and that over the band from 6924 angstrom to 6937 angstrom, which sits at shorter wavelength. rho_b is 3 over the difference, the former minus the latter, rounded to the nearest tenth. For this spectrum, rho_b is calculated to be -1.1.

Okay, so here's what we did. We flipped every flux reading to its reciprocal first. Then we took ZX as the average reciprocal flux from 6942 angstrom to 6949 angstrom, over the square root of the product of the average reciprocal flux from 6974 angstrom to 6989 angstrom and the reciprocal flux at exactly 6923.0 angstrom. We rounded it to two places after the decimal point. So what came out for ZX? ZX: 1.15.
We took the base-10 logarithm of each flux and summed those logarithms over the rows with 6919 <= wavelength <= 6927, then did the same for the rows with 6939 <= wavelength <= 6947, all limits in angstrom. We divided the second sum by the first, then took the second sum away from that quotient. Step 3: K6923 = -3.35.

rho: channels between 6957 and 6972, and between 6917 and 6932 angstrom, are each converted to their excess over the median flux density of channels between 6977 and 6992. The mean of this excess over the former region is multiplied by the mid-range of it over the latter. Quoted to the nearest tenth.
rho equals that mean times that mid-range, -0.1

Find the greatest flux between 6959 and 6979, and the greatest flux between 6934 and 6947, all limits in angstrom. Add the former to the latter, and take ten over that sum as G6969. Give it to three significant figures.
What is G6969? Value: 0.155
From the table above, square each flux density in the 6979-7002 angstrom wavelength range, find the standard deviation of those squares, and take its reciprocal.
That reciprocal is 0.008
